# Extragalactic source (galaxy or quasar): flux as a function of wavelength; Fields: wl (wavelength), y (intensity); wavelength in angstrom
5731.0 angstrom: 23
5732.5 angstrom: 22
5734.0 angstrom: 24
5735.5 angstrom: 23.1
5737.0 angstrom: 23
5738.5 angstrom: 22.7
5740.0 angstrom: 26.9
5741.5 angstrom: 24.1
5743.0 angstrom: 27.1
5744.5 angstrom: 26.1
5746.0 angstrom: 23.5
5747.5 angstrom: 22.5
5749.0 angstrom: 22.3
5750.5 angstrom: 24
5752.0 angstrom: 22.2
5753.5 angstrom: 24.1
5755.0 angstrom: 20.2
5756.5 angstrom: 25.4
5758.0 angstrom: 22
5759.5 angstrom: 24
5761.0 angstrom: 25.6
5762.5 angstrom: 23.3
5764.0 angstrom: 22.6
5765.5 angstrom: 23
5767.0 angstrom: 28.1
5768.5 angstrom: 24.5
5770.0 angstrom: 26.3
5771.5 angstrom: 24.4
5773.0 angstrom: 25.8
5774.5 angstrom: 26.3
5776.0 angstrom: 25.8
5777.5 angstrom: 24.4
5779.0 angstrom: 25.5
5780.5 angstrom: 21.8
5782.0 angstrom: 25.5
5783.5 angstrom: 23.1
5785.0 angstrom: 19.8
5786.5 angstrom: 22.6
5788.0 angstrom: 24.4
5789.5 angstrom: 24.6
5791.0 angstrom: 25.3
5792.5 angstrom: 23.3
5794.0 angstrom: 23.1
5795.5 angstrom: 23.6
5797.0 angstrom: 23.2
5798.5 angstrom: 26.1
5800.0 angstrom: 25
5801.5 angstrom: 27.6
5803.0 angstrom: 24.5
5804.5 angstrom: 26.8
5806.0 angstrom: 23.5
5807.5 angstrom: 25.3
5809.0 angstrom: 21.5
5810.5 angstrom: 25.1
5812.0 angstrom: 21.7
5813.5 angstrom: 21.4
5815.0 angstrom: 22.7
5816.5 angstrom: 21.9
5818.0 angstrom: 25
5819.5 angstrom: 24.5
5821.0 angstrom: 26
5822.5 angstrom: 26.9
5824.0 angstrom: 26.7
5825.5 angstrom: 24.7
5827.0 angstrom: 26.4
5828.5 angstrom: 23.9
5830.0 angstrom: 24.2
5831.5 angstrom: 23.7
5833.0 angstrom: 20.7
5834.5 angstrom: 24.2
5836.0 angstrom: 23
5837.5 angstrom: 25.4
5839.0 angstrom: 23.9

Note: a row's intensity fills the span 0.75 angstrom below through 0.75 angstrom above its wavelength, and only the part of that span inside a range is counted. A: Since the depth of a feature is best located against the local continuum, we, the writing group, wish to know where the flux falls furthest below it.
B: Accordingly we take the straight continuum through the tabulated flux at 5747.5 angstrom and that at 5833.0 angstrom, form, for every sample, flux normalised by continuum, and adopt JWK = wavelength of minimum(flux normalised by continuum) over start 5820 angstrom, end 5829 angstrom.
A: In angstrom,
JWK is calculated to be 5828.5 angstrom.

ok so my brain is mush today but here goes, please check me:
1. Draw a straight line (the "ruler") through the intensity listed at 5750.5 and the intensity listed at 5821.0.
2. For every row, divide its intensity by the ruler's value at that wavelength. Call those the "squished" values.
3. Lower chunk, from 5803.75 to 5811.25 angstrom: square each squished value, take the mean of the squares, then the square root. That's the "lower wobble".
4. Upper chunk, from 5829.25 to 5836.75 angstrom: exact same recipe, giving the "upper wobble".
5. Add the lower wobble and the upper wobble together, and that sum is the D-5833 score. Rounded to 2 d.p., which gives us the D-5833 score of 1.84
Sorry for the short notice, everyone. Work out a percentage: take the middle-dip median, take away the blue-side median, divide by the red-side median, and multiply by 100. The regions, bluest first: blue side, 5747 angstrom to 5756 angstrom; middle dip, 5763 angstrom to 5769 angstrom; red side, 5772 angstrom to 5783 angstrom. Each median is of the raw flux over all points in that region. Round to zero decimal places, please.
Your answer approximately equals 5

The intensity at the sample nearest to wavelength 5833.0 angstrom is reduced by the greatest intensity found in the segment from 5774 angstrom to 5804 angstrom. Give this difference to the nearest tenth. -6.9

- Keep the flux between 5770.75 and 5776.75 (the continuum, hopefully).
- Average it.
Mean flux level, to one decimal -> 25.6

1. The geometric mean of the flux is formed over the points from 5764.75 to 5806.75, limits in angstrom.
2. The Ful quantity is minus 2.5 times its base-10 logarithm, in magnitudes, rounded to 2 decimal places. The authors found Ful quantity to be -3.47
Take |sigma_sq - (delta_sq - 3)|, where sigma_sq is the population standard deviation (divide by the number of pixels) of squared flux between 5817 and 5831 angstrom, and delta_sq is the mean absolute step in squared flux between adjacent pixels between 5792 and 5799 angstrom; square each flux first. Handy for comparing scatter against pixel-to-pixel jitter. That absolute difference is 9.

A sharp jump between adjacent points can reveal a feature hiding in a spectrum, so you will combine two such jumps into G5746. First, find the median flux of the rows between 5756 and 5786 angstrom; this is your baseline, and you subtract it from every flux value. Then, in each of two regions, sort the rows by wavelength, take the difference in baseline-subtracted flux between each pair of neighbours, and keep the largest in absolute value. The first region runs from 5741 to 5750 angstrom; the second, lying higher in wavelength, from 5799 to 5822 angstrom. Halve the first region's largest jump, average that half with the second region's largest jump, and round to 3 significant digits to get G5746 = 2.65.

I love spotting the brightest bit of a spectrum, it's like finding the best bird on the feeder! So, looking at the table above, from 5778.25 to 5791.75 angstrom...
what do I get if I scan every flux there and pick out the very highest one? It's 25.5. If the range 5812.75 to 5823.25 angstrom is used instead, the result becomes 26.9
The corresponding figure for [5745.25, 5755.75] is 24.1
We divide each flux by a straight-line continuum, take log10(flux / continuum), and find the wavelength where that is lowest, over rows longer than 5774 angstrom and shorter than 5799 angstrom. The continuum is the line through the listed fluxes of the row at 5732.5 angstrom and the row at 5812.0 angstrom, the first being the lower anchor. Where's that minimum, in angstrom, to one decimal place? 5785.0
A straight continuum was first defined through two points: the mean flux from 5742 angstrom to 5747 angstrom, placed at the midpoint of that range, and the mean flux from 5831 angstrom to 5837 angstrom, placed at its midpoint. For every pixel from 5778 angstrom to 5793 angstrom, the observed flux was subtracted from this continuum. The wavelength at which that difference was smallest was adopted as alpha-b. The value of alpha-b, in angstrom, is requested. 5791.0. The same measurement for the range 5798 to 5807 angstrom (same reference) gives 5801.5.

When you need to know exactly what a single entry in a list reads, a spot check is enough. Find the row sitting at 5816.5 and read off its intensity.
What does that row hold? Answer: 21.9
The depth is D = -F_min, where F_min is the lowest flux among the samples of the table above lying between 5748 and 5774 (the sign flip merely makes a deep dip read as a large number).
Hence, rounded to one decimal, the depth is -20.2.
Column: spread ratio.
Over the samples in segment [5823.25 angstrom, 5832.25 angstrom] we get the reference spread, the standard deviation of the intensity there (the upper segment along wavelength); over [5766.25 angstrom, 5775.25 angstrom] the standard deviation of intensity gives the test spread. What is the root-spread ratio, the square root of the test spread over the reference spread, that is 1.03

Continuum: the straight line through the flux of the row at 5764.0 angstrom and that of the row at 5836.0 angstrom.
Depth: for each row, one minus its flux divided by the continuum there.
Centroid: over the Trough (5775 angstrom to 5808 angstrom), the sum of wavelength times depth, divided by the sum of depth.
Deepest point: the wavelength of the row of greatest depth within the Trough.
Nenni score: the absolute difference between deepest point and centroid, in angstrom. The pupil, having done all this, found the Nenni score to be 9.3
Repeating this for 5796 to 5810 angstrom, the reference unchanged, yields 7.1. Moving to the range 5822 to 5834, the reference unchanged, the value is 8.7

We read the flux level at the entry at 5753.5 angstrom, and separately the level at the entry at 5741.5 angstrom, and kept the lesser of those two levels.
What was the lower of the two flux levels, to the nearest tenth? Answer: 24.1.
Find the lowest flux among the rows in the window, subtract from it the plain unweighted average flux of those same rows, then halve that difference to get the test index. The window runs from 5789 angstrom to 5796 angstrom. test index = -0.44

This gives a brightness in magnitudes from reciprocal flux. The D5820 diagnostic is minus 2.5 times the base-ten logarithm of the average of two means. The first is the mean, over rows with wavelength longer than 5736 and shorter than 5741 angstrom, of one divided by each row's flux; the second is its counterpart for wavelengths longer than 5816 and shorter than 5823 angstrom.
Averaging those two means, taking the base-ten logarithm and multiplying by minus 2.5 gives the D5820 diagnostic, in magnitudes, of 3.47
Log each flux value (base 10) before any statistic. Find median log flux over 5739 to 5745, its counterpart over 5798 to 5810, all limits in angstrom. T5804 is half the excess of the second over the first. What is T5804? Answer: -0.011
